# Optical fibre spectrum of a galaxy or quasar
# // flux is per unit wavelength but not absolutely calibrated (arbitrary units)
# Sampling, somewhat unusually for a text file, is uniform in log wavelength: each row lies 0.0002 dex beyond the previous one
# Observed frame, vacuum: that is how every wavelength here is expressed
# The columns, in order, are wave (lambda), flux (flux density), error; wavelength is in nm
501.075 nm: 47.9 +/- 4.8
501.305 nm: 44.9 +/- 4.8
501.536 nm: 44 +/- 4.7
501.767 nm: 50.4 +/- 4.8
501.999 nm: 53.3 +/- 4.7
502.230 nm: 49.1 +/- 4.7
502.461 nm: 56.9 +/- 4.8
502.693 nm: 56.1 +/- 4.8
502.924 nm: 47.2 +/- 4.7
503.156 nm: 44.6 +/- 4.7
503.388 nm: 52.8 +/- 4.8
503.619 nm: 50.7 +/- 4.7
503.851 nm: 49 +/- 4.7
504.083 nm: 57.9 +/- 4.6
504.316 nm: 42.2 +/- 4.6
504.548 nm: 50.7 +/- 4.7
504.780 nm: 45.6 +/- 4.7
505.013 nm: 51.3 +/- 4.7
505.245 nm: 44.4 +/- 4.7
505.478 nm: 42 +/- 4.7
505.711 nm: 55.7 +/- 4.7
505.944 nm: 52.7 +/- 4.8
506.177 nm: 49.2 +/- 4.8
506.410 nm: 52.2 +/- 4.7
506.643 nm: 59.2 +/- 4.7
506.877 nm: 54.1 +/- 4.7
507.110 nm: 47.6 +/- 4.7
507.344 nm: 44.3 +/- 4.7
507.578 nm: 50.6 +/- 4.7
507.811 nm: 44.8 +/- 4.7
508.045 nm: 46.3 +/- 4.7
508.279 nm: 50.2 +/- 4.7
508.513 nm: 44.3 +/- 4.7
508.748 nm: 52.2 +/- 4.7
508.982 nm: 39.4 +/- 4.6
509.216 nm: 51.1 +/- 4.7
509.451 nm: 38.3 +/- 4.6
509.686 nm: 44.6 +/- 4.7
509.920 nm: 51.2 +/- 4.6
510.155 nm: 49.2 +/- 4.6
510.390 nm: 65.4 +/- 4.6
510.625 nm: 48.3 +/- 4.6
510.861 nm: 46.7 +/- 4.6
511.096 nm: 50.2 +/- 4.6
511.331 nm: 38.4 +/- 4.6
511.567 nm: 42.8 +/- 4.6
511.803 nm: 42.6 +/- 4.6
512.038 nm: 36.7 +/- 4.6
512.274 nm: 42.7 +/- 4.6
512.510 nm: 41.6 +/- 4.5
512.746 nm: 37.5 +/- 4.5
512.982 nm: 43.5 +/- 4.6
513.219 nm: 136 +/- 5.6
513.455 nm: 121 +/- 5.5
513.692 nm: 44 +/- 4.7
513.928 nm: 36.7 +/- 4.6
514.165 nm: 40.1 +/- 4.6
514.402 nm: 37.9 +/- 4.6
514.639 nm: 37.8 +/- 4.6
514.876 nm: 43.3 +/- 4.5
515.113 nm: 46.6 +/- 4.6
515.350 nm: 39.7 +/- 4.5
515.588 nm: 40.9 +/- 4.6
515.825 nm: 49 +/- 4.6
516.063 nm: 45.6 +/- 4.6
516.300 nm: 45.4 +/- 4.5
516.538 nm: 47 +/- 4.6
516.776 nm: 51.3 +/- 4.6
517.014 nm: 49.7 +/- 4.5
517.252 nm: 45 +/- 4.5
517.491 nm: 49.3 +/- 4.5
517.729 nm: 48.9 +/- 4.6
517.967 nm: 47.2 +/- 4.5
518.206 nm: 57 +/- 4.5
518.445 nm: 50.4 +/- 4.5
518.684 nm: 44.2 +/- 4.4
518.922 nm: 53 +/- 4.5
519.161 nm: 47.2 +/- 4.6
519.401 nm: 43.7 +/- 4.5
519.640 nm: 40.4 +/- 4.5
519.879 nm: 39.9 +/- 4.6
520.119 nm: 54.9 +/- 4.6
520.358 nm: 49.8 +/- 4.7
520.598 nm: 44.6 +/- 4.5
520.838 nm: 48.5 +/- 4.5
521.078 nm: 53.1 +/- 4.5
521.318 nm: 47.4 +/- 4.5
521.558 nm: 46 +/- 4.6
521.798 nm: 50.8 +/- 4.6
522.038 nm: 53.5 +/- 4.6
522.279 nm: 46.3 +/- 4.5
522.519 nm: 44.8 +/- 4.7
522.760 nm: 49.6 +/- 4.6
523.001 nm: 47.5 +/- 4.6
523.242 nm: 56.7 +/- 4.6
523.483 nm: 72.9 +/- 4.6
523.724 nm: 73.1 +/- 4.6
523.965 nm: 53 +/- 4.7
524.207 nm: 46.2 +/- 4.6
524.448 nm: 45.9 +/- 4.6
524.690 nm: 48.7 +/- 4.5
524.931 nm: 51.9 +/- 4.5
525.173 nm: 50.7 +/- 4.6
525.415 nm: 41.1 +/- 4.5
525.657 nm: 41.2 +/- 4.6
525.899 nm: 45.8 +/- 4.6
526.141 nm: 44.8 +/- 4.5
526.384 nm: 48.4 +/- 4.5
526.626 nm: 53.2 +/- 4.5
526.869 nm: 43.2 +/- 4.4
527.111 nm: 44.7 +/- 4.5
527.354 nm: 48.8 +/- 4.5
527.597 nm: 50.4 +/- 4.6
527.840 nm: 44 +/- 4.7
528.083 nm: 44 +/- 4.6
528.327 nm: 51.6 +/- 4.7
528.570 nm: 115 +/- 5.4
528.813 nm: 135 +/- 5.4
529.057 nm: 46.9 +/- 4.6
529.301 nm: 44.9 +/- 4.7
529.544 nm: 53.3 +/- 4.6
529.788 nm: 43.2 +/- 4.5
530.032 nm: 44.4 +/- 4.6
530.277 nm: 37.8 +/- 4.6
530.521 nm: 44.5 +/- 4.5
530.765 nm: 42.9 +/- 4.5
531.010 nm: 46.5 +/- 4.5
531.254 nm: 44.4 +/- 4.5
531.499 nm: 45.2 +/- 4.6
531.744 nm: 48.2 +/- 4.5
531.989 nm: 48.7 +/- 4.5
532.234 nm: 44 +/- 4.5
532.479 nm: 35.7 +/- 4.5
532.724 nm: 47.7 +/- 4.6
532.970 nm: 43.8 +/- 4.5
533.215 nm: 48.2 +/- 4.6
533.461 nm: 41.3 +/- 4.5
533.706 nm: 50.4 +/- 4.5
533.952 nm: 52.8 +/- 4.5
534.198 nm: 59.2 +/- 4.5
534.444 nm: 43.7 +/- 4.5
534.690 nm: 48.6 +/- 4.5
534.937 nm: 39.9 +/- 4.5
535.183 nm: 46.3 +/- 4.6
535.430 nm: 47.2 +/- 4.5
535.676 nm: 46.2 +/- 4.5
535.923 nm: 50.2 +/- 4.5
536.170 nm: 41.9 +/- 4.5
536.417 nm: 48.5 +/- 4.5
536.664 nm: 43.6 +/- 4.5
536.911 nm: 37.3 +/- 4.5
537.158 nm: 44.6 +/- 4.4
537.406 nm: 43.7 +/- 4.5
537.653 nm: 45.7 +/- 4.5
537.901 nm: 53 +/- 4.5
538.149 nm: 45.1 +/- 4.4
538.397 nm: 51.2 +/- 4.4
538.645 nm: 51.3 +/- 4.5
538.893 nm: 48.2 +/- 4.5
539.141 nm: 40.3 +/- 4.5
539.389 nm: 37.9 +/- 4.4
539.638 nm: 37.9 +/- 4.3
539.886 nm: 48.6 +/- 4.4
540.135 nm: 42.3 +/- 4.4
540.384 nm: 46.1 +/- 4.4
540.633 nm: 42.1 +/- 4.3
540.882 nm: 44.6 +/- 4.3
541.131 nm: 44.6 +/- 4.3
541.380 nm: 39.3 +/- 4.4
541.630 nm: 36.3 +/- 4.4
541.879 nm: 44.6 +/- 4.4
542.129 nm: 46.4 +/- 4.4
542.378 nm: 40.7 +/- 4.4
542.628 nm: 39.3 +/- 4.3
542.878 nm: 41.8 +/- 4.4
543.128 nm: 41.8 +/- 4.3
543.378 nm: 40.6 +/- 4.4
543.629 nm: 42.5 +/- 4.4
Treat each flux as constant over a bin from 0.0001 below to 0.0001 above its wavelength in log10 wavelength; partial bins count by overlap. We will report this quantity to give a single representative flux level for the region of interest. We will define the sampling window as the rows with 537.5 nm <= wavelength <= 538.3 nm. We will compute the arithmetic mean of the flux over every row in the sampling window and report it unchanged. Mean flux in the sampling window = 47.9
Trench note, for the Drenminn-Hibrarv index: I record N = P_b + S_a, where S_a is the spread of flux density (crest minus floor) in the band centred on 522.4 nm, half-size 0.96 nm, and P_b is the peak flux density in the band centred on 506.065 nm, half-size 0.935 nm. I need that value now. 71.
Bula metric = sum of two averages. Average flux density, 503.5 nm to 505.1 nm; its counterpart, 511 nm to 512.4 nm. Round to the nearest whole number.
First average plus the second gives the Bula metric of 92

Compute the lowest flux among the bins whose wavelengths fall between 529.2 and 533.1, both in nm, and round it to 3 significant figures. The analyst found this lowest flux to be 35.7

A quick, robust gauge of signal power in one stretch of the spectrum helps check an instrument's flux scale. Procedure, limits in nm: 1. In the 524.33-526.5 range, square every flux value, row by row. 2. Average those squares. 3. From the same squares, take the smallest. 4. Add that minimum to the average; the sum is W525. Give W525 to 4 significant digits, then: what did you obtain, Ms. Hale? 3864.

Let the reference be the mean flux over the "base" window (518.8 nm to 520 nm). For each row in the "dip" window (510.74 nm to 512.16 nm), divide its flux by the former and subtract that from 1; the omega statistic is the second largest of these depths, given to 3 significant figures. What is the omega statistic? 0.144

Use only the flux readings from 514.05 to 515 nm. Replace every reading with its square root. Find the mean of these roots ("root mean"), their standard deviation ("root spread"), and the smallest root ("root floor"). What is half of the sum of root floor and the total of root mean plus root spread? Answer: 6.3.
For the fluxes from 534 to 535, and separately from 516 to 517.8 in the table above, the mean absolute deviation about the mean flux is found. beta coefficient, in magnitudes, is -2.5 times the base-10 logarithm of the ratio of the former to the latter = -1.2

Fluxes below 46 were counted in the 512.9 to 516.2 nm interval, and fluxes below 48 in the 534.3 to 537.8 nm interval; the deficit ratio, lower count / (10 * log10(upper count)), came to 0.96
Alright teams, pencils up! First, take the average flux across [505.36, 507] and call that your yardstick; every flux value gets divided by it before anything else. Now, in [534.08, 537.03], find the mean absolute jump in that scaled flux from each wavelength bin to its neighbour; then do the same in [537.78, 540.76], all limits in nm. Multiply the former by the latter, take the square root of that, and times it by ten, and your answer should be 1.04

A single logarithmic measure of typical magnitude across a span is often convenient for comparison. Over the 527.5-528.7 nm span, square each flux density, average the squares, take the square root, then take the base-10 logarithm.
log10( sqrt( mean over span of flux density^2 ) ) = 1.82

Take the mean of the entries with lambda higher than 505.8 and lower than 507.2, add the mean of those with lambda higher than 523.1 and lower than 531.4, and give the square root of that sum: 10.3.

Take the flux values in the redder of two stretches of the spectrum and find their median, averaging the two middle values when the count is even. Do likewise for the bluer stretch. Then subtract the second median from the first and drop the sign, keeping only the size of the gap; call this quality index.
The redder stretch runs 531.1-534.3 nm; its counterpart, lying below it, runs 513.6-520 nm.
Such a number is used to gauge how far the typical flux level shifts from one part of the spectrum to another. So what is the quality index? 2.3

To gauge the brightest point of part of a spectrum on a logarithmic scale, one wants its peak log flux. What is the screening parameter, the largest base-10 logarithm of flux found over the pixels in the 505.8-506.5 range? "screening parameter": 1.72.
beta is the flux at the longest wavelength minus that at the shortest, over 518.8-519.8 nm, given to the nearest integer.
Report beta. -13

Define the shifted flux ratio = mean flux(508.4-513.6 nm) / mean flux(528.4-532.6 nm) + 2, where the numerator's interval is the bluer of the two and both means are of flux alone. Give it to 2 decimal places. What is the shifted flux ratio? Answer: 2.98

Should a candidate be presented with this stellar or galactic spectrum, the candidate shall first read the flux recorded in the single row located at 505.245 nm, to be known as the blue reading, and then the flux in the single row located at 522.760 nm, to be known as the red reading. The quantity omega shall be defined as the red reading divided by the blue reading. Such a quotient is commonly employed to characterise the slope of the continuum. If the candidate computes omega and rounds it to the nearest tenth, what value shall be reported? 1.1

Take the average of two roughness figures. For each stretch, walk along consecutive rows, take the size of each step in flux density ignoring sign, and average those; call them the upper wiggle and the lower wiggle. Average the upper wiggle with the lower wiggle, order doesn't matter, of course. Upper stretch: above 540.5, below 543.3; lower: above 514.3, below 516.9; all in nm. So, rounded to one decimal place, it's 3.3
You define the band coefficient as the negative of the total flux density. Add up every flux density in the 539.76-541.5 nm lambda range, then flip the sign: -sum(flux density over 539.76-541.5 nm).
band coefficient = -308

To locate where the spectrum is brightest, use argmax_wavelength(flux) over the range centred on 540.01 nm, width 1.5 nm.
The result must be 539.886 nm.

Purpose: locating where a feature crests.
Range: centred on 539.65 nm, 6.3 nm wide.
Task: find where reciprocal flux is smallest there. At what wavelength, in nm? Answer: 537.901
